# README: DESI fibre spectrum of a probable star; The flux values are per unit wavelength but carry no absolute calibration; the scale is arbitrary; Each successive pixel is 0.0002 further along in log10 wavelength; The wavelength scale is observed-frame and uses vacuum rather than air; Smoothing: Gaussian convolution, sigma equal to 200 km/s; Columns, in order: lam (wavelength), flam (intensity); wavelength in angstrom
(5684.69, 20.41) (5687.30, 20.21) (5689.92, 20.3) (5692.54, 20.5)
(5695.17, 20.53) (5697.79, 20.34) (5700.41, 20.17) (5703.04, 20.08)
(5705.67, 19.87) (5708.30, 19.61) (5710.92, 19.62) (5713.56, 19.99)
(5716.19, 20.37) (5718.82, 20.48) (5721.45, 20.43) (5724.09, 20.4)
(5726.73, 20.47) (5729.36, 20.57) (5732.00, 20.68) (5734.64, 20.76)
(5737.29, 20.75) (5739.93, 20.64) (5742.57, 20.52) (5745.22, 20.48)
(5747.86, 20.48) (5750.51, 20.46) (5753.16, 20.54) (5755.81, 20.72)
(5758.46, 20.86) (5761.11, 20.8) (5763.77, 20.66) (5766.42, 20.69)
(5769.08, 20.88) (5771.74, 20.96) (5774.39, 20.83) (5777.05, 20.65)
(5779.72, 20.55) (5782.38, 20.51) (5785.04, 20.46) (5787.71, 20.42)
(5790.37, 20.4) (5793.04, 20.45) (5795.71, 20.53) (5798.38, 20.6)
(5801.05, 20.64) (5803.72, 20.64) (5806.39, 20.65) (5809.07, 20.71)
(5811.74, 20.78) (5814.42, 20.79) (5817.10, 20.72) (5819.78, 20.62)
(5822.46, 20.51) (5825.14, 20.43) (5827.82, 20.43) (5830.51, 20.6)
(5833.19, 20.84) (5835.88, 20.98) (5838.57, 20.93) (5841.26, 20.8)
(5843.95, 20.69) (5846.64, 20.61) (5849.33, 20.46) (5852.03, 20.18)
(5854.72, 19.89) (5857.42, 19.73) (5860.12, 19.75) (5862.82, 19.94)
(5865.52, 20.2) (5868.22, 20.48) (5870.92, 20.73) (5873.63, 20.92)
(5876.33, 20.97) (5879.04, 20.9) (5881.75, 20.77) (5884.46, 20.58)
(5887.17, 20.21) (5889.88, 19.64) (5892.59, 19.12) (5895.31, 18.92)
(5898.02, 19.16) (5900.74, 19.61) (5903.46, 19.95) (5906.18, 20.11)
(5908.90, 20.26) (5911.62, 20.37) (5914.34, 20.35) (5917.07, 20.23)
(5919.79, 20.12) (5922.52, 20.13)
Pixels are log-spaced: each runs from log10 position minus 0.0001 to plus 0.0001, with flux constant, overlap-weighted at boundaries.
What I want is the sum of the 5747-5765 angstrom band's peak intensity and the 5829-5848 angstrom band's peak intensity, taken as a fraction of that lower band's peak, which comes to 2.01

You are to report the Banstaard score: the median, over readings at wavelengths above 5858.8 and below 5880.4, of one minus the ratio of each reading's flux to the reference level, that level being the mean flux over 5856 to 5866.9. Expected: -0.035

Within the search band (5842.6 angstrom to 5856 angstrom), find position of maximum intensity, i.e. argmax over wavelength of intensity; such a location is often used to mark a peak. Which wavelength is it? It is 5843.95 angstrom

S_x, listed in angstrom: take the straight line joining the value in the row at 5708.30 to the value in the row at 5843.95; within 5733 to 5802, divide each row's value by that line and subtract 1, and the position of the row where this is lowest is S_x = 5790.37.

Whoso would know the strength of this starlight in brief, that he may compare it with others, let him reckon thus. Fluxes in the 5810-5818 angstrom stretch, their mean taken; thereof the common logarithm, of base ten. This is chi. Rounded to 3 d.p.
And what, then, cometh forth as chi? 1.317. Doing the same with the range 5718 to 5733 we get 1.312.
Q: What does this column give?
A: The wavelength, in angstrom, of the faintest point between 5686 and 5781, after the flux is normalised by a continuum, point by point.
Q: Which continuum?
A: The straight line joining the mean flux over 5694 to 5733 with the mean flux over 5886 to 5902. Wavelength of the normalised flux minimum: 5708.30 angstrom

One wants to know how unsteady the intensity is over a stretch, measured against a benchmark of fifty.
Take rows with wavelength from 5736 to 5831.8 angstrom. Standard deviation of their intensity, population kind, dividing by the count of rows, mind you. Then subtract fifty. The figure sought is -49.9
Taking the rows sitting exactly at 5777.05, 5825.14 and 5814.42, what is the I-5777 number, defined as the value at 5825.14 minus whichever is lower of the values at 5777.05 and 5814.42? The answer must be -0.2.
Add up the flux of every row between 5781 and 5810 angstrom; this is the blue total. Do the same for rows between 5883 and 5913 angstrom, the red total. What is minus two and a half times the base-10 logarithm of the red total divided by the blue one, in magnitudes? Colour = 0.040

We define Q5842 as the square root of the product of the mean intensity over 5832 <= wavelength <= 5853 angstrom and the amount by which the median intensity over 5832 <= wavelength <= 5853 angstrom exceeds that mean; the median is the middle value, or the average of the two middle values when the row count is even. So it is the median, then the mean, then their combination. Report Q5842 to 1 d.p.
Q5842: 1.1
